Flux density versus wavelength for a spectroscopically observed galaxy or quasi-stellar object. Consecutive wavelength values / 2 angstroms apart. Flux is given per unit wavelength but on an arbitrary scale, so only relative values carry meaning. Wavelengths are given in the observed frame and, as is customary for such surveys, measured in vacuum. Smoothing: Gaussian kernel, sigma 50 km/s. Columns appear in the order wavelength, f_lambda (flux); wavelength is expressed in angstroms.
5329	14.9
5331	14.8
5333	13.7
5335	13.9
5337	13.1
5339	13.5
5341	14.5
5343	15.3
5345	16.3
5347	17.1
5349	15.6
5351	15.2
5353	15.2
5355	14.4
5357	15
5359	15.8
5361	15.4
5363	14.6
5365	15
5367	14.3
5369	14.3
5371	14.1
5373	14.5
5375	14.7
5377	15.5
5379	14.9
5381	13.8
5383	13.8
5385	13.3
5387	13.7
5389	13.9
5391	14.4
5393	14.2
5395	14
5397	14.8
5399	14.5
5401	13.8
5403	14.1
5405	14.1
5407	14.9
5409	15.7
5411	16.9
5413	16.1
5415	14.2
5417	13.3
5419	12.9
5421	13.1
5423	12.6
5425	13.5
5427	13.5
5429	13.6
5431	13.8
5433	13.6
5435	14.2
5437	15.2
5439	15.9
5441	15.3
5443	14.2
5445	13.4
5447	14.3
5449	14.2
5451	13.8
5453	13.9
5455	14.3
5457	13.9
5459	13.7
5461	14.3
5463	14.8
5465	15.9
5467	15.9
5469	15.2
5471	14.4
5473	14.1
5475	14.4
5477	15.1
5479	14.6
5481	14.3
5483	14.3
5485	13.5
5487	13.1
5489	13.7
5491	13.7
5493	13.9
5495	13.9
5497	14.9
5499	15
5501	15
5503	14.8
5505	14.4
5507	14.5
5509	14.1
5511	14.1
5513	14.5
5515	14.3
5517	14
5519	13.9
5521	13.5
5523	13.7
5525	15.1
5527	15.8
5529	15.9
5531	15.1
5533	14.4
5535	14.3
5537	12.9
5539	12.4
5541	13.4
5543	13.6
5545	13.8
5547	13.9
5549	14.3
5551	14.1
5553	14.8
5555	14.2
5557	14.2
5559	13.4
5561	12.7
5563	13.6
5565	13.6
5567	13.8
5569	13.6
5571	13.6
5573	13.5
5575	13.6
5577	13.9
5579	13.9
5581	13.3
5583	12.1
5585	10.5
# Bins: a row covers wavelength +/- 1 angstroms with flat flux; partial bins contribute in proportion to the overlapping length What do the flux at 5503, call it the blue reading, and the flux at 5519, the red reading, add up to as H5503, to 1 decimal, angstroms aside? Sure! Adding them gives 28.7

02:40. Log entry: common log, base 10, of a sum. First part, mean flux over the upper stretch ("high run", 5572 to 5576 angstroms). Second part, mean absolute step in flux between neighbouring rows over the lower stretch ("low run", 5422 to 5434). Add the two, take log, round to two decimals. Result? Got 1.14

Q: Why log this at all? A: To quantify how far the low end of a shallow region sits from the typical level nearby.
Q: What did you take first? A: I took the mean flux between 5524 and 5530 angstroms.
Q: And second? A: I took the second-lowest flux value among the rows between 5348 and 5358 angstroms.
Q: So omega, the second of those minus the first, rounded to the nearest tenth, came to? -0.6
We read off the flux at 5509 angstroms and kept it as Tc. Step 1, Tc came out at 14.1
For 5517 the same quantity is 14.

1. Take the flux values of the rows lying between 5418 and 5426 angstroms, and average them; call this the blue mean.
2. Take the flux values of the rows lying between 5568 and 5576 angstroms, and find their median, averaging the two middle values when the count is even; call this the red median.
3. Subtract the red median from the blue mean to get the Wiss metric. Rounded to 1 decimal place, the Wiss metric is -0.6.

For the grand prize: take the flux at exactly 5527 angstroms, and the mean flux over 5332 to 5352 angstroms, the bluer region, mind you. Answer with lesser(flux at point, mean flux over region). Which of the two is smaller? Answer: 14.8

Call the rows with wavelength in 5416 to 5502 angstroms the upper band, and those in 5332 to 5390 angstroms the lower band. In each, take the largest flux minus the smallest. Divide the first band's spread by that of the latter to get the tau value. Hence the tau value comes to 0.8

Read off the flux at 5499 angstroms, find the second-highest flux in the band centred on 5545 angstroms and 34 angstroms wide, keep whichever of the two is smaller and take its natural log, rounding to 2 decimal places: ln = 2.71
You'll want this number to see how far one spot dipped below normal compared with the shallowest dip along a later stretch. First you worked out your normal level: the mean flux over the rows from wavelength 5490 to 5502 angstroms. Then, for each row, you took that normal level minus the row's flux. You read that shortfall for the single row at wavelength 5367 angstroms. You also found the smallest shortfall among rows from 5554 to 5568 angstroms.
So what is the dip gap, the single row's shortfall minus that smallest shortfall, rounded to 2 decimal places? -0.10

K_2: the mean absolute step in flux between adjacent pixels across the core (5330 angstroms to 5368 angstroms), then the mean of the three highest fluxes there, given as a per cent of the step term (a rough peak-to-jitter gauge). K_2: 2362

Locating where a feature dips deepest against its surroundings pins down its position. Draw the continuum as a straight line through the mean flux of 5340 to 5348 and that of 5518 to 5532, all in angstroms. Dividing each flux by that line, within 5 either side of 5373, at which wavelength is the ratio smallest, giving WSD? 5371 angstroms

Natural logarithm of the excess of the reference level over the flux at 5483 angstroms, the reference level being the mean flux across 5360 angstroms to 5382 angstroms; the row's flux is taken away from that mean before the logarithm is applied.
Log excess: -1.1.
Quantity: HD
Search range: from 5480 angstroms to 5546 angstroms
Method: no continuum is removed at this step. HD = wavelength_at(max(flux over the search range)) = 5529 angstroms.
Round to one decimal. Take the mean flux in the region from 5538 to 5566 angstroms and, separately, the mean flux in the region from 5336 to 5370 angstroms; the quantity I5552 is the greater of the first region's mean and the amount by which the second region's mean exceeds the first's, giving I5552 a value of 13.7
